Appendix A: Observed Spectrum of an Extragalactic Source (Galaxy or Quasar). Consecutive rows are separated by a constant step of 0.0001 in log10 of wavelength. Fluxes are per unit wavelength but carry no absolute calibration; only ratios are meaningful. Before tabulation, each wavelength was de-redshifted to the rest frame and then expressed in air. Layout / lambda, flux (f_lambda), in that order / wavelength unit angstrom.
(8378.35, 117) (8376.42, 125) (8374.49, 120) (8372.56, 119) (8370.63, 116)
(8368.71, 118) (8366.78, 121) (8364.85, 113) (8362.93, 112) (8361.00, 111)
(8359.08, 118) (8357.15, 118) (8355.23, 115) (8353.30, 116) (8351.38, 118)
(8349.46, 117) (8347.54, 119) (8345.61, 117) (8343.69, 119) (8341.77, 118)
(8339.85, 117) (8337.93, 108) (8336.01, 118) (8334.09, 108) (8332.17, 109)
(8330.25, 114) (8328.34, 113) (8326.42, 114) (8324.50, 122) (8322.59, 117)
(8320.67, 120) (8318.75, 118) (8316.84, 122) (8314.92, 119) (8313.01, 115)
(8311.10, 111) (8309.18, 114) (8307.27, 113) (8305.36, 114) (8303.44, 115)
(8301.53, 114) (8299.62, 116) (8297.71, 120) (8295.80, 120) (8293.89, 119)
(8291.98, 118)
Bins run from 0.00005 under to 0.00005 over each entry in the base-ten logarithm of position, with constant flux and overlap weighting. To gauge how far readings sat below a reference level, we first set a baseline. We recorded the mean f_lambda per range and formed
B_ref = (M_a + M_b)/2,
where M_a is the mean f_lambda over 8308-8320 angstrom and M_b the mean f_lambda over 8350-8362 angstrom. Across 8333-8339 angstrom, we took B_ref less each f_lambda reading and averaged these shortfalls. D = 4.9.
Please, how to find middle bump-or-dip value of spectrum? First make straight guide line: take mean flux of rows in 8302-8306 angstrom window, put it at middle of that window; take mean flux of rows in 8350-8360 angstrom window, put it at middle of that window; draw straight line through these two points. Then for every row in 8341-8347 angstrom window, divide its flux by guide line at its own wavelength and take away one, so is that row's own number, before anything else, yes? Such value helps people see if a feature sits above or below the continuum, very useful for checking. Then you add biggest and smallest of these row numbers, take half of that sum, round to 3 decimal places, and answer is 0.013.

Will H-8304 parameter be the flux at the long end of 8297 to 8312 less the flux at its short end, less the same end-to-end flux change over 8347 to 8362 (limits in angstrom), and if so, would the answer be -1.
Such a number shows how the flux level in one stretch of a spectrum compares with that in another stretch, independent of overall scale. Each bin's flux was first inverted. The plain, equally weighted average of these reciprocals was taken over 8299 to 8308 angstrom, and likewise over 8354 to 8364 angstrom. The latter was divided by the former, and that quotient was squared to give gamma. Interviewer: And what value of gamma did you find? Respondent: 0.99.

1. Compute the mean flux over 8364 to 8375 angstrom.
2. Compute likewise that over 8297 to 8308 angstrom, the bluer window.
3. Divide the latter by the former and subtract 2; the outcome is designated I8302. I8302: -1.02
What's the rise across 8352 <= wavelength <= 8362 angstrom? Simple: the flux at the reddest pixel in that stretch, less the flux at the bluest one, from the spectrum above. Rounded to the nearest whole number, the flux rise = -5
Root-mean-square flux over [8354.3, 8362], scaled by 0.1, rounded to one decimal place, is 11.6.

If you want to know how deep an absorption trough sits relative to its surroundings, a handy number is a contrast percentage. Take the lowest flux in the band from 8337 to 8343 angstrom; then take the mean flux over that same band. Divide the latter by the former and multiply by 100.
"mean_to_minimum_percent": 106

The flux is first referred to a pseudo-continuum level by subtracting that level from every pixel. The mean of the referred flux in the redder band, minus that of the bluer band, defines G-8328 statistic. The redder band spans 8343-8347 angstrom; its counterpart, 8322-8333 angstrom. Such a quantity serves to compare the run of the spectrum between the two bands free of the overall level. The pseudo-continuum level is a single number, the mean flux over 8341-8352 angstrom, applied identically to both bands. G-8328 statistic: 3.2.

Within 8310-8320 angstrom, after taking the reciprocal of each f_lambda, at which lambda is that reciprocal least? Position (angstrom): 8316.84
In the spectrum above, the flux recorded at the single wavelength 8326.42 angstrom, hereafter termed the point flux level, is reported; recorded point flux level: 114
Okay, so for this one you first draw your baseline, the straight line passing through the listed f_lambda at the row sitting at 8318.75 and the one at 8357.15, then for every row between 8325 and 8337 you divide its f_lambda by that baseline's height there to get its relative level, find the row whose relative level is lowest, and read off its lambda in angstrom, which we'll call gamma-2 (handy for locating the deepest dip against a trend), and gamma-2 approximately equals 8334.09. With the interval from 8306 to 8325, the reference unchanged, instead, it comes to 8311.10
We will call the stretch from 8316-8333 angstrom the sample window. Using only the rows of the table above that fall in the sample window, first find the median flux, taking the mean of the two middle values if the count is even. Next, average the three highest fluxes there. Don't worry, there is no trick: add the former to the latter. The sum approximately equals 238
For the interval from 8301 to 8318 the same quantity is 233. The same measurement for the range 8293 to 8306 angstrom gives 236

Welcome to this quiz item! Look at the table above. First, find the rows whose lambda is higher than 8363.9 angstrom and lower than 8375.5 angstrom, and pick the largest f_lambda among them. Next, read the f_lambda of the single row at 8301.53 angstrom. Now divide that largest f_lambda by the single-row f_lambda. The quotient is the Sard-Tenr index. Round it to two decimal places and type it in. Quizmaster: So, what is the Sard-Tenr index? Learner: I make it 1.06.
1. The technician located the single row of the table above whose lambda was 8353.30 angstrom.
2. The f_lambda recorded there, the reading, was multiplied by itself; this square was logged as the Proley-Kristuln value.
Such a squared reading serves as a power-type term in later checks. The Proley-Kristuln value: 13456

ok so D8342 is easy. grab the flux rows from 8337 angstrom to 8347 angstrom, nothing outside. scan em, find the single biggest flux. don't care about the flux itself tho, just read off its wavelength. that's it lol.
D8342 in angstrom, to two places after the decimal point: 8343.69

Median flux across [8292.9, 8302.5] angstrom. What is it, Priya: 119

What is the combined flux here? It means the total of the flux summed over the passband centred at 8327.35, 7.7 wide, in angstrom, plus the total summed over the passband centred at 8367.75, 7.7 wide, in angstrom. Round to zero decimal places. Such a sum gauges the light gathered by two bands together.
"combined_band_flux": 931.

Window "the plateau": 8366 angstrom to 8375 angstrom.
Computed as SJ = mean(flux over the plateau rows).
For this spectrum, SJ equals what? 119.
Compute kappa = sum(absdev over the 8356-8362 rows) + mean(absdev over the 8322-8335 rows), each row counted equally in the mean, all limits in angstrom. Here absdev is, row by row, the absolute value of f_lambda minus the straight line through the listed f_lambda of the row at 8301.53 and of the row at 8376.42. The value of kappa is 26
